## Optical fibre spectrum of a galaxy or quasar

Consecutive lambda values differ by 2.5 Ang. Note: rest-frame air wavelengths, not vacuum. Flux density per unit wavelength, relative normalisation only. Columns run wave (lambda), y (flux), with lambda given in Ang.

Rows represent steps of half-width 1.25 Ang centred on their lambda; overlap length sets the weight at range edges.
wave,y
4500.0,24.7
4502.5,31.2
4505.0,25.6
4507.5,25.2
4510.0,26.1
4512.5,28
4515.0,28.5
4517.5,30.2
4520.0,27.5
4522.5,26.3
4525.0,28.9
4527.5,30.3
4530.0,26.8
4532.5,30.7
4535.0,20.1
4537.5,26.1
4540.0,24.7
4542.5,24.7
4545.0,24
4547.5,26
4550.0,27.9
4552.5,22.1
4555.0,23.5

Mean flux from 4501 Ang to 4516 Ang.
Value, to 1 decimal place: 27.4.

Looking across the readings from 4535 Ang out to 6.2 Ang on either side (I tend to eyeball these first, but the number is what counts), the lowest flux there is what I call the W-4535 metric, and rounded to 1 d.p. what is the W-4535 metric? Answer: 20.1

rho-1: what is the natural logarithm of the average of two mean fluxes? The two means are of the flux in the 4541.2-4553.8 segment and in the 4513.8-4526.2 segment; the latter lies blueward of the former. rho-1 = 3.28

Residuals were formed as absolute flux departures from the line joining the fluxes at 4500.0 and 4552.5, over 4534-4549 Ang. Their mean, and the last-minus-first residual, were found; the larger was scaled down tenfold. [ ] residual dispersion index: 0.26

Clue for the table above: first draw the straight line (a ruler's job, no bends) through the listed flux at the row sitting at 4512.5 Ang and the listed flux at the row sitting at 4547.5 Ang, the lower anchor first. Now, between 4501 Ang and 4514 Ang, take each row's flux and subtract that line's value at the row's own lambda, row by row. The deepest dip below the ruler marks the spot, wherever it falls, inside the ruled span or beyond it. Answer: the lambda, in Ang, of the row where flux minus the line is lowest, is 4507.5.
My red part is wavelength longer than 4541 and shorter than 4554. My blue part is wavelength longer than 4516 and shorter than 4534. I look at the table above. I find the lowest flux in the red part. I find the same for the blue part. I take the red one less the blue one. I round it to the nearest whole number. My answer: -4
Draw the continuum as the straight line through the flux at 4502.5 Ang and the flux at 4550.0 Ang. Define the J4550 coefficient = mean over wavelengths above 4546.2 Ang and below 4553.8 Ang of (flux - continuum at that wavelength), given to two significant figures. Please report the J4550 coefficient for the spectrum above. -2.6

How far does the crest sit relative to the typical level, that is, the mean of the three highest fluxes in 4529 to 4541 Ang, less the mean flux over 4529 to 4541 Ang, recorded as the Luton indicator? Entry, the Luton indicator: 2.2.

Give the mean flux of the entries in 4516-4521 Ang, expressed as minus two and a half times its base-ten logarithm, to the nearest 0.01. -3.65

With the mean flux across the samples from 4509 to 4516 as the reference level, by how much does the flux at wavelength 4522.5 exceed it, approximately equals -1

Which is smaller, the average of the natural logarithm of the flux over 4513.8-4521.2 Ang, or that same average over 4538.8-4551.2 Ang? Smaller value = 3.24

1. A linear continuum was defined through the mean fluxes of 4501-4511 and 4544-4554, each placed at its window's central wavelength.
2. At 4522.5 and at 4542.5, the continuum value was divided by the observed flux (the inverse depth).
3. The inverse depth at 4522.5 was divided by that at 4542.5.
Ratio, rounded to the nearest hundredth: 0.97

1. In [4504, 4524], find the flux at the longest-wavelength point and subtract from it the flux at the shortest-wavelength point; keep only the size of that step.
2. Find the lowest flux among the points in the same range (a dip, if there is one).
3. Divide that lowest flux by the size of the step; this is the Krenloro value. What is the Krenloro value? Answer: 36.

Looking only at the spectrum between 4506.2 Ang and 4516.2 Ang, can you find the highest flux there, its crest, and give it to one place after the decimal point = 28.5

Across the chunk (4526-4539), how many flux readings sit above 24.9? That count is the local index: 4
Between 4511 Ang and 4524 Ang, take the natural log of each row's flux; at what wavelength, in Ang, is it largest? 4517.5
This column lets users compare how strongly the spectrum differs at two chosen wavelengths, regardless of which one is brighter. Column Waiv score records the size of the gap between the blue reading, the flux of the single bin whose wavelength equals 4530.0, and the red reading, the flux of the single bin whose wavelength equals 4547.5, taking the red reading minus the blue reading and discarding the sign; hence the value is 0.8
